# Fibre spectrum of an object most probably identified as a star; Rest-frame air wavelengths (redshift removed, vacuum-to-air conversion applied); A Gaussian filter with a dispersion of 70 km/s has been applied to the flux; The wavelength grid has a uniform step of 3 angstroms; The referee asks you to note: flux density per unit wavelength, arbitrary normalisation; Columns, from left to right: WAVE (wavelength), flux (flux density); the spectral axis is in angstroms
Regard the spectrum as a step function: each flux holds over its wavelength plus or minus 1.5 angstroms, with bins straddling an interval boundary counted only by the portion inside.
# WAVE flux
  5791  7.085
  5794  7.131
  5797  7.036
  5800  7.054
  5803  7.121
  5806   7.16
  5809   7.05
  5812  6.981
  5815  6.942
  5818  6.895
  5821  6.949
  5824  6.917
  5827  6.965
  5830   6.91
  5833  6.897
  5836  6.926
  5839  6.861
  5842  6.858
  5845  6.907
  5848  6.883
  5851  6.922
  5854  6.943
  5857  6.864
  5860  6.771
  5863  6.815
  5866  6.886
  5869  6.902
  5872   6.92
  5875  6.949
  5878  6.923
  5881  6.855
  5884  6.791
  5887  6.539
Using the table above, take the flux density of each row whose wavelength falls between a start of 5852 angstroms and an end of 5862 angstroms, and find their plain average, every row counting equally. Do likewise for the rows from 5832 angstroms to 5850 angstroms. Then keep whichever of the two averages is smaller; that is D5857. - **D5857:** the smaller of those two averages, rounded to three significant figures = 6.86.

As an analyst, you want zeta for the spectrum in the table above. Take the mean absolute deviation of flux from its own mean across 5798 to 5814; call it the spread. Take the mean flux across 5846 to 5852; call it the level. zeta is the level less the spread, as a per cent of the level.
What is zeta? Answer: 99.2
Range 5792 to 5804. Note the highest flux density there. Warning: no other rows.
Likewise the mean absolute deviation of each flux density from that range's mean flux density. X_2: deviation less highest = -7.09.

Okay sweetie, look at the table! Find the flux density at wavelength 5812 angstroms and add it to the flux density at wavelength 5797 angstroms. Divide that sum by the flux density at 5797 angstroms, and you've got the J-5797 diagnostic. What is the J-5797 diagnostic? 1.99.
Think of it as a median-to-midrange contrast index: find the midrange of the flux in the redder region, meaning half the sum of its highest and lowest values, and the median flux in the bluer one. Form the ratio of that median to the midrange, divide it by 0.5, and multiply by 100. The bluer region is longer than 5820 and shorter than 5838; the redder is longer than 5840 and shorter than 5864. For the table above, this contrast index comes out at 201.9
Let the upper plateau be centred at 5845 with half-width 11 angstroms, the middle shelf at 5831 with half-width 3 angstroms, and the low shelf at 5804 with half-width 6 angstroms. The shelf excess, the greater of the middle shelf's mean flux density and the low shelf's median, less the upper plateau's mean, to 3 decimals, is 0.188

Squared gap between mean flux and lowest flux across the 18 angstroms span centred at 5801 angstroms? 0.003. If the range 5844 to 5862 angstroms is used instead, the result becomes 0.012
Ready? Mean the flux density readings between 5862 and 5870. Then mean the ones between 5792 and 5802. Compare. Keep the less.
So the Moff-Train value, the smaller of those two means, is 6.87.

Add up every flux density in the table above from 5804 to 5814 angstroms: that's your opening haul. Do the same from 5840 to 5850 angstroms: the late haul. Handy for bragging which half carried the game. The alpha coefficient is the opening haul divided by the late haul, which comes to 1.03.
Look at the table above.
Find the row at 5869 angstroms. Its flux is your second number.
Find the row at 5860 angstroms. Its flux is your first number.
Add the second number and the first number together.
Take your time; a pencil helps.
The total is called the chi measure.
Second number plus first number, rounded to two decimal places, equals 13.67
